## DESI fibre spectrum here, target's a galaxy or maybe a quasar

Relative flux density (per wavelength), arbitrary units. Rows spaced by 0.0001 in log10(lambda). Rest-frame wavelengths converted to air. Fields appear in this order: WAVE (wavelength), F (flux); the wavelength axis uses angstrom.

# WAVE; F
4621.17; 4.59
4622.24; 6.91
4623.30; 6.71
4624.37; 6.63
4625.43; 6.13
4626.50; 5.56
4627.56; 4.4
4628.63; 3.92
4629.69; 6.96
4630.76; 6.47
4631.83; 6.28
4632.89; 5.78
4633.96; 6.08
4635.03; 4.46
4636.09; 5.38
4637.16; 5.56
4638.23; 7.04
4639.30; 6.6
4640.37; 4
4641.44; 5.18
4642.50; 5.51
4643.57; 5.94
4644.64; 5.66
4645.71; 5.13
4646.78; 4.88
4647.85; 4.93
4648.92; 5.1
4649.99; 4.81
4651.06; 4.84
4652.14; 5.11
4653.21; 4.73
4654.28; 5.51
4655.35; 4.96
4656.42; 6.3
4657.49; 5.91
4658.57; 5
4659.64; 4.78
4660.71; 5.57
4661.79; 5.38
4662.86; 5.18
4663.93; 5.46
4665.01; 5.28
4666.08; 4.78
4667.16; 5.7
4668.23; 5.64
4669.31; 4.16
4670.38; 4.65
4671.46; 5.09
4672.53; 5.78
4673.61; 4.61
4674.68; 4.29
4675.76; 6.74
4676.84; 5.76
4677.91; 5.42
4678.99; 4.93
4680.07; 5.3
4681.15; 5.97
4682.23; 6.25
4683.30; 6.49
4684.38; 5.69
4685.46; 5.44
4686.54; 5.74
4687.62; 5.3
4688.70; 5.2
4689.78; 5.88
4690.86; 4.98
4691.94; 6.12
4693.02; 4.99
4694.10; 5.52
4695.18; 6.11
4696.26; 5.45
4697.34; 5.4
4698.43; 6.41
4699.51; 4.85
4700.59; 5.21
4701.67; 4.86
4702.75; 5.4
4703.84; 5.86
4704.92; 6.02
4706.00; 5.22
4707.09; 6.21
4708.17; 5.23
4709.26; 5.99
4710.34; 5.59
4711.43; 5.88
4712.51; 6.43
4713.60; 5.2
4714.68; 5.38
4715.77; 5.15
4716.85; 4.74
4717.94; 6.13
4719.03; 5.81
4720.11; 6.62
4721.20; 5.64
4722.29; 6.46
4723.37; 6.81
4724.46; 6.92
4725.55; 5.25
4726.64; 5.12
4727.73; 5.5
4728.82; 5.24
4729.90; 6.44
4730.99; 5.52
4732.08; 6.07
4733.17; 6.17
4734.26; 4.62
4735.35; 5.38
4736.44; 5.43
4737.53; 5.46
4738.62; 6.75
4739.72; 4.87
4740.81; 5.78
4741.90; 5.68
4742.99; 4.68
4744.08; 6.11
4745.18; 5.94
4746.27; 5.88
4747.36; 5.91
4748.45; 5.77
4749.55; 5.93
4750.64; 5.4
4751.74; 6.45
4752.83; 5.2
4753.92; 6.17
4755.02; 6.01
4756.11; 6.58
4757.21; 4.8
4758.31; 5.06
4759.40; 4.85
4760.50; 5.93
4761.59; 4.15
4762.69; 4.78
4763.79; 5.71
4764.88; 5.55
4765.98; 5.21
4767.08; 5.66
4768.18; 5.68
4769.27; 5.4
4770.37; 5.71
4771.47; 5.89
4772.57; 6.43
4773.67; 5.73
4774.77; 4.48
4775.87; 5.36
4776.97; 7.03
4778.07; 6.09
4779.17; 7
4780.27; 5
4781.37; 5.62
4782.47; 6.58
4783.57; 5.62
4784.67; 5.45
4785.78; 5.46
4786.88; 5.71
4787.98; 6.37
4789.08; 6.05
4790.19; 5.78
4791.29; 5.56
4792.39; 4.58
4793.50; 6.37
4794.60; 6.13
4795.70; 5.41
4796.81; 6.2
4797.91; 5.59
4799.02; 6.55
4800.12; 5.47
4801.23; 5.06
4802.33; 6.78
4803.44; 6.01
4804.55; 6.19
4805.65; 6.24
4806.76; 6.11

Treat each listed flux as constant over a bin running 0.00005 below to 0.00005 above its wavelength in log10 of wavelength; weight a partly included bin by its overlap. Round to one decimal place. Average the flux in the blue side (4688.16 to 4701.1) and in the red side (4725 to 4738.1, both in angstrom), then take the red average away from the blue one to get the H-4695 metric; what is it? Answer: 0.0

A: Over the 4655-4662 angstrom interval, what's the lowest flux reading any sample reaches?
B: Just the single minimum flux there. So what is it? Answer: 4.78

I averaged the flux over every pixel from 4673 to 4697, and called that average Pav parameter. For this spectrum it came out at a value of 5.55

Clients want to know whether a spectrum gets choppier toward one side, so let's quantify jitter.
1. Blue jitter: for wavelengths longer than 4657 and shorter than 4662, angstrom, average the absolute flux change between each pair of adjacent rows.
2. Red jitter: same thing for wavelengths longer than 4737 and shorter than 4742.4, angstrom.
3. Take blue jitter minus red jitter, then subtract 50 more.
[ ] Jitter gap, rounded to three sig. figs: -50.5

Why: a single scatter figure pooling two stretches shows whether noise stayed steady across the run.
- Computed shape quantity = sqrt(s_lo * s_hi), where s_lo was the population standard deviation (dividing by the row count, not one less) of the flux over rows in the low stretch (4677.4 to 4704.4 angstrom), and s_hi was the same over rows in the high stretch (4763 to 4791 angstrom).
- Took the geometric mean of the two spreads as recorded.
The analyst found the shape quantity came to 0.517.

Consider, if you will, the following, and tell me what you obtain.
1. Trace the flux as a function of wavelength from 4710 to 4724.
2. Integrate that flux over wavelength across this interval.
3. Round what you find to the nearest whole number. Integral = 82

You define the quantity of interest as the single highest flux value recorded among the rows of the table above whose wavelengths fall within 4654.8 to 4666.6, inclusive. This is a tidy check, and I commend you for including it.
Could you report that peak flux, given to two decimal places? 6.30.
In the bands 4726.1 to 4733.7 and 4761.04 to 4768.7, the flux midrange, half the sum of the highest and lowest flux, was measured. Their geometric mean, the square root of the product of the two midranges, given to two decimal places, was 5.34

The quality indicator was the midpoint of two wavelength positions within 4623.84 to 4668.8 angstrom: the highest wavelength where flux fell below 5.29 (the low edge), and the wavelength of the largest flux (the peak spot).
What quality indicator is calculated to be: 4652.2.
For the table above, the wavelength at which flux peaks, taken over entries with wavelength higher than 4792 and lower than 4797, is 4793.50 angstrom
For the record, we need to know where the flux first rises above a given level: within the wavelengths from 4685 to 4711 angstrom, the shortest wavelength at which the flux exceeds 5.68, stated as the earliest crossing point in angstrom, 4686.54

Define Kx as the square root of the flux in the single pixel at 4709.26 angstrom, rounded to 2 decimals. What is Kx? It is 2.45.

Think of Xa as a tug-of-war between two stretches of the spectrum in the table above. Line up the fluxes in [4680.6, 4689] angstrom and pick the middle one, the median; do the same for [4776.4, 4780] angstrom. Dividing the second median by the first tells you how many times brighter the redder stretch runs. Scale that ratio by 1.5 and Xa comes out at 1.84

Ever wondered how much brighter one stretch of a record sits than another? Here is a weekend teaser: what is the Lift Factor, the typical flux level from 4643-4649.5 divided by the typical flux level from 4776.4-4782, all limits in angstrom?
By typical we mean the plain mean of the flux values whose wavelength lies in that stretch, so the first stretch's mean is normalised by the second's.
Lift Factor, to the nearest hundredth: 0.86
